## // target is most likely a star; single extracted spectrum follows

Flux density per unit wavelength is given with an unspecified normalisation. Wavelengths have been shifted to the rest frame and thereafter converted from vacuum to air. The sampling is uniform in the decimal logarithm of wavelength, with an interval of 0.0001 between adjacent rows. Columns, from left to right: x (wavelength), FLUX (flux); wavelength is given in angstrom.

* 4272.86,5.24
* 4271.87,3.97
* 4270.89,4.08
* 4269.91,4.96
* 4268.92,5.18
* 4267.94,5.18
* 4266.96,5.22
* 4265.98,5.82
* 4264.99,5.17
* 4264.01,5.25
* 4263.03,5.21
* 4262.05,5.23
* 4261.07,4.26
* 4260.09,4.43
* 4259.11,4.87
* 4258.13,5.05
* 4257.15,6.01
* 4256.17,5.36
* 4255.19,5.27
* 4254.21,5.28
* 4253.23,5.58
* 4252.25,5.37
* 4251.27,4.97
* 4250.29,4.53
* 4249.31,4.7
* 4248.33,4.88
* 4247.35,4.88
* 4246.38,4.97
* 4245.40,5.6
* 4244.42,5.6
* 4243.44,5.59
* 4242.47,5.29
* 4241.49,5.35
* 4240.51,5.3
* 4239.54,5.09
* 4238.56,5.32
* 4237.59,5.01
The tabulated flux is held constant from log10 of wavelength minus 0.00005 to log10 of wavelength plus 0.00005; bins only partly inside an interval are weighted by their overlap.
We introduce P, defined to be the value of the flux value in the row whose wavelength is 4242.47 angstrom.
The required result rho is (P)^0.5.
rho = 2.30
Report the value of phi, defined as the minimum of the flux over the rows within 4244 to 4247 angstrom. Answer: 4.97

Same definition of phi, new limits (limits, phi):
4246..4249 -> 4.88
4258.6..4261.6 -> 4.26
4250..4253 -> 4.53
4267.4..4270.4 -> 4.96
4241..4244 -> 5.29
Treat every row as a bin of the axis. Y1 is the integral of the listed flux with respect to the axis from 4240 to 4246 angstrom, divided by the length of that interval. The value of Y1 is 5.4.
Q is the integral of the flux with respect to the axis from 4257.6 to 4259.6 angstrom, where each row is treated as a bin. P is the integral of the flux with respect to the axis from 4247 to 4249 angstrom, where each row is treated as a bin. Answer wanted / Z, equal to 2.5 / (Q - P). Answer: 10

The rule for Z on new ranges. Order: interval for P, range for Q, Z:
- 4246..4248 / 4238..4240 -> 5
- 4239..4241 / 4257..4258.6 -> -1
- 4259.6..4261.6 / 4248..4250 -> 3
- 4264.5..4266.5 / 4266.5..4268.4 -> -2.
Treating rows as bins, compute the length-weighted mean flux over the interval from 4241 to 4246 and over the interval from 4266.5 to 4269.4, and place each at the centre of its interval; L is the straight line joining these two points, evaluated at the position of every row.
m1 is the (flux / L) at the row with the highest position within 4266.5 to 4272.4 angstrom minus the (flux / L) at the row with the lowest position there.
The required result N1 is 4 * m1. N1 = -0.93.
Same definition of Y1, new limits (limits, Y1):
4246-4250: 4.8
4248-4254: 5.0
